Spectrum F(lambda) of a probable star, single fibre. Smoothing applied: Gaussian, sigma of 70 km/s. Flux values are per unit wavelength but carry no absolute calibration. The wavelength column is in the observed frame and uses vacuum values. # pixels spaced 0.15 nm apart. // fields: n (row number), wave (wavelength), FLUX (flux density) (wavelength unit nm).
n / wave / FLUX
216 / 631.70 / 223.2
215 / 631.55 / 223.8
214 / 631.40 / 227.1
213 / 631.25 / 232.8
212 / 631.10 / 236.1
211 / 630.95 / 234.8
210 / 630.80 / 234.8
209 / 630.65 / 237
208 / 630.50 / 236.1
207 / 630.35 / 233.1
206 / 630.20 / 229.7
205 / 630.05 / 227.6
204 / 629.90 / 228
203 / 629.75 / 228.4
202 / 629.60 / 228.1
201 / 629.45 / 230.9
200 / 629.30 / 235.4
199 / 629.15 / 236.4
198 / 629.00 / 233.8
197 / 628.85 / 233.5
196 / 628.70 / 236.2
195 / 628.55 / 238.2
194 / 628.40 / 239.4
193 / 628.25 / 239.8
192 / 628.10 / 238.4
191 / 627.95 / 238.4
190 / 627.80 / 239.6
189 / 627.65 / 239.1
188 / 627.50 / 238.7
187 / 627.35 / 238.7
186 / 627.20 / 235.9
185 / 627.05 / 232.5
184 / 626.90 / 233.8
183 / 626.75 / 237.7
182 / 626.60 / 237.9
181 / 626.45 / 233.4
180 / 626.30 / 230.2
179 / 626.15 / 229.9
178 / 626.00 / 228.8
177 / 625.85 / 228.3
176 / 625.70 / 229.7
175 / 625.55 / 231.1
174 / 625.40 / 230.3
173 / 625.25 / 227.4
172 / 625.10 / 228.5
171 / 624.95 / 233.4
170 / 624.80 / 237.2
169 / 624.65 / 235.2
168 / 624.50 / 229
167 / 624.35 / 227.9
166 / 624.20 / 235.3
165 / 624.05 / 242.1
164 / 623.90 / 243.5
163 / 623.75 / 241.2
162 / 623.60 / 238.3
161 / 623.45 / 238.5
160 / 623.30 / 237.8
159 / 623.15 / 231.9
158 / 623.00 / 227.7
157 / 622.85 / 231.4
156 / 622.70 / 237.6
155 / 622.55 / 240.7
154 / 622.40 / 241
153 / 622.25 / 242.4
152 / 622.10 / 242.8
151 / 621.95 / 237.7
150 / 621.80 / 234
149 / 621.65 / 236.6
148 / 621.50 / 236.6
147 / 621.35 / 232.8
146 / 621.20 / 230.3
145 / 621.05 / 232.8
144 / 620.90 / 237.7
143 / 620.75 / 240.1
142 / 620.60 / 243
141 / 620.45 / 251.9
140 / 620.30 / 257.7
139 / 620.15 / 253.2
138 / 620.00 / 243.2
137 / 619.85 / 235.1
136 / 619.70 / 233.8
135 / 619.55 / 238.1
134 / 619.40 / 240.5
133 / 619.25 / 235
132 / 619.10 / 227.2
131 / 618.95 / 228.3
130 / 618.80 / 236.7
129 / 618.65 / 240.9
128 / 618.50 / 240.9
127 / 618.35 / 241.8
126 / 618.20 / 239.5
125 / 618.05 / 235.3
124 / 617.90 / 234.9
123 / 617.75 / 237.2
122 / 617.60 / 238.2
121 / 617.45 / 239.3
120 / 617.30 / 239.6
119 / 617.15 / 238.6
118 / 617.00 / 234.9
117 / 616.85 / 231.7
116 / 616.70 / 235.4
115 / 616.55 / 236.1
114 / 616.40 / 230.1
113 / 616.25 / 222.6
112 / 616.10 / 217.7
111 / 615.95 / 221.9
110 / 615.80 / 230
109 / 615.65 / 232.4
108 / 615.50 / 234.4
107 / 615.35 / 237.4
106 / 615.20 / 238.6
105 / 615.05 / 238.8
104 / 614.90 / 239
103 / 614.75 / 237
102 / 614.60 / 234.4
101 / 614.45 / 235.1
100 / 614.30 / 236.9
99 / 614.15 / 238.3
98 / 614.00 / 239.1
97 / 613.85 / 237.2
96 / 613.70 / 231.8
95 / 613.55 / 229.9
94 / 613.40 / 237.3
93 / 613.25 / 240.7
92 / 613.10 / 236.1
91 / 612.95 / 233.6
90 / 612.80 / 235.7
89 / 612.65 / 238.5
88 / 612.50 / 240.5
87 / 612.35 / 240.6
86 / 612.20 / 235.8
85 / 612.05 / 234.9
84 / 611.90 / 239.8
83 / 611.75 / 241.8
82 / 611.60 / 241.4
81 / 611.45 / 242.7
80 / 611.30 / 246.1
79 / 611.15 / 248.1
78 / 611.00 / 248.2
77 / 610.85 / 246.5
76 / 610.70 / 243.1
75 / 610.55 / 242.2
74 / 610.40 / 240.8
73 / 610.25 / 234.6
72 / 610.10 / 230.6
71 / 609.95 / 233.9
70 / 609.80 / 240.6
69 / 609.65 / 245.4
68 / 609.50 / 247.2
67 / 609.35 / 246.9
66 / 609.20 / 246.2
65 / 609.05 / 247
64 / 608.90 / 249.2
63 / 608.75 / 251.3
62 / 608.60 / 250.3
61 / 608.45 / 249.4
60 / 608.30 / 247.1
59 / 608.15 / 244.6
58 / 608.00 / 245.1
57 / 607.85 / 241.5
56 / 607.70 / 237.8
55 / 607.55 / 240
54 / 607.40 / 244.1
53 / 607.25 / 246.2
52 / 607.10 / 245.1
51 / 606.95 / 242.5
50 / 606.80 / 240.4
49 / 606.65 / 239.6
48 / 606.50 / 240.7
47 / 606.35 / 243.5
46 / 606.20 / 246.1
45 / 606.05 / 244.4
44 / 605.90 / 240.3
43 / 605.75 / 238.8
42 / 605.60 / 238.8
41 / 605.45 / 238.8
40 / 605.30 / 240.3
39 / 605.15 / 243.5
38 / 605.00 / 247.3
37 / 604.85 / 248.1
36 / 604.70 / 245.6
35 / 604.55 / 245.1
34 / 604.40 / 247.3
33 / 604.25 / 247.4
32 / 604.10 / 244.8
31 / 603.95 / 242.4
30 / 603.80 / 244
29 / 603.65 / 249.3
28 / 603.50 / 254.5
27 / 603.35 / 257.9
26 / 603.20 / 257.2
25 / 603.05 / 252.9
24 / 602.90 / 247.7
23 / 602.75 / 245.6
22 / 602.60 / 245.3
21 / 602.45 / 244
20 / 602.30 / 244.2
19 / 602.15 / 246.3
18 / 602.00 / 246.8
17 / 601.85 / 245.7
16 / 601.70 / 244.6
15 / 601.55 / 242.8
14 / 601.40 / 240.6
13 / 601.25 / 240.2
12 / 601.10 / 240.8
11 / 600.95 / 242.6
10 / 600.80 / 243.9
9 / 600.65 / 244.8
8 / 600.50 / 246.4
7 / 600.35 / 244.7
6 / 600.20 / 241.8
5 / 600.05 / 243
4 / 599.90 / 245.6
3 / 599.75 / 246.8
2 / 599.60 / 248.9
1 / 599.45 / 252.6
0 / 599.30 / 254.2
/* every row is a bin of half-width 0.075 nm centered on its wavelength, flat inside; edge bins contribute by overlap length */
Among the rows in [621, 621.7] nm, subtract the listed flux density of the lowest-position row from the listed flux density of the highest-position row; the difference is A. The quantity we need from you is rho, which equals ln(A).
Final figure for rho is 1.3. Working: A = 3.8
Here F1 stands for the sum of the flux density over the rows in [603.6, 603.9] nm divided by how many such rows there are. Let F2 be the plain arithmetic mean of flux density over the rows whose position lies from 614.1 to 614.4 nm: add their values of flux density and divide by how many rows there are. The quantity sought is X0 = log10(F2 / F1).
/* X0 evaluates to -0.016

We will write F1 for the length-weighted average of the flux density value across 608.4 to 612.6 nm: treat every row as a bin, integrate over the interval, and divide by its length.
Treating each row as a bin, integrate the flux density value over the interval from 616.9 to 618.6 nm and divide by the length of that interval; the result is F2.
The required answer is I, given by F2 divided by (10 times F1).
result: 0.098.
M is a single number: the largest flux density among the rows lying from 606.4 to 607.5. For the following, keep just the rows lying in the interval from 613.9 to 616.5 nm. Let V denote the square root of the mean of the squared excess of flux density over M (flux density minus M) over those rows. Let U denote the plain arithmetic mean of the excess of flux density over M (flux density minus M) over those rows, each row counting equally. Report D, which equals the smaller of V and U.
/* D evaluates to -13.0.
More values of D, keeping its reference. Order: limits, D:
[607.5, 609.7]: -0.3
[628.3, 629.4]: -10.1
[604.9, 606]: -5.1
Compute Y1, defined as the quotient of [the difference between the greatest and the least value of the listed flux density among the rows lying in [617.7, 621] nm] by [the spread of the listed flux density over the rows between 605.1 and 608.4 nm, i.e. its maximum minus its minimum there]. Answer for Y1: 3.3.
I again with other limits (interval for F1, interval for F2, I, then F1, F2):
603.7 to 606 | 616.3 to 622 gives 0.098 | 244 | 237.7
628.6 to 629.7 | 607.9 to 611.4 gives 0.105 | 233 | 244.5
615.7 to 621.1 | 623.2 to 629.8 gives 0.099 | 237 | 234.7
